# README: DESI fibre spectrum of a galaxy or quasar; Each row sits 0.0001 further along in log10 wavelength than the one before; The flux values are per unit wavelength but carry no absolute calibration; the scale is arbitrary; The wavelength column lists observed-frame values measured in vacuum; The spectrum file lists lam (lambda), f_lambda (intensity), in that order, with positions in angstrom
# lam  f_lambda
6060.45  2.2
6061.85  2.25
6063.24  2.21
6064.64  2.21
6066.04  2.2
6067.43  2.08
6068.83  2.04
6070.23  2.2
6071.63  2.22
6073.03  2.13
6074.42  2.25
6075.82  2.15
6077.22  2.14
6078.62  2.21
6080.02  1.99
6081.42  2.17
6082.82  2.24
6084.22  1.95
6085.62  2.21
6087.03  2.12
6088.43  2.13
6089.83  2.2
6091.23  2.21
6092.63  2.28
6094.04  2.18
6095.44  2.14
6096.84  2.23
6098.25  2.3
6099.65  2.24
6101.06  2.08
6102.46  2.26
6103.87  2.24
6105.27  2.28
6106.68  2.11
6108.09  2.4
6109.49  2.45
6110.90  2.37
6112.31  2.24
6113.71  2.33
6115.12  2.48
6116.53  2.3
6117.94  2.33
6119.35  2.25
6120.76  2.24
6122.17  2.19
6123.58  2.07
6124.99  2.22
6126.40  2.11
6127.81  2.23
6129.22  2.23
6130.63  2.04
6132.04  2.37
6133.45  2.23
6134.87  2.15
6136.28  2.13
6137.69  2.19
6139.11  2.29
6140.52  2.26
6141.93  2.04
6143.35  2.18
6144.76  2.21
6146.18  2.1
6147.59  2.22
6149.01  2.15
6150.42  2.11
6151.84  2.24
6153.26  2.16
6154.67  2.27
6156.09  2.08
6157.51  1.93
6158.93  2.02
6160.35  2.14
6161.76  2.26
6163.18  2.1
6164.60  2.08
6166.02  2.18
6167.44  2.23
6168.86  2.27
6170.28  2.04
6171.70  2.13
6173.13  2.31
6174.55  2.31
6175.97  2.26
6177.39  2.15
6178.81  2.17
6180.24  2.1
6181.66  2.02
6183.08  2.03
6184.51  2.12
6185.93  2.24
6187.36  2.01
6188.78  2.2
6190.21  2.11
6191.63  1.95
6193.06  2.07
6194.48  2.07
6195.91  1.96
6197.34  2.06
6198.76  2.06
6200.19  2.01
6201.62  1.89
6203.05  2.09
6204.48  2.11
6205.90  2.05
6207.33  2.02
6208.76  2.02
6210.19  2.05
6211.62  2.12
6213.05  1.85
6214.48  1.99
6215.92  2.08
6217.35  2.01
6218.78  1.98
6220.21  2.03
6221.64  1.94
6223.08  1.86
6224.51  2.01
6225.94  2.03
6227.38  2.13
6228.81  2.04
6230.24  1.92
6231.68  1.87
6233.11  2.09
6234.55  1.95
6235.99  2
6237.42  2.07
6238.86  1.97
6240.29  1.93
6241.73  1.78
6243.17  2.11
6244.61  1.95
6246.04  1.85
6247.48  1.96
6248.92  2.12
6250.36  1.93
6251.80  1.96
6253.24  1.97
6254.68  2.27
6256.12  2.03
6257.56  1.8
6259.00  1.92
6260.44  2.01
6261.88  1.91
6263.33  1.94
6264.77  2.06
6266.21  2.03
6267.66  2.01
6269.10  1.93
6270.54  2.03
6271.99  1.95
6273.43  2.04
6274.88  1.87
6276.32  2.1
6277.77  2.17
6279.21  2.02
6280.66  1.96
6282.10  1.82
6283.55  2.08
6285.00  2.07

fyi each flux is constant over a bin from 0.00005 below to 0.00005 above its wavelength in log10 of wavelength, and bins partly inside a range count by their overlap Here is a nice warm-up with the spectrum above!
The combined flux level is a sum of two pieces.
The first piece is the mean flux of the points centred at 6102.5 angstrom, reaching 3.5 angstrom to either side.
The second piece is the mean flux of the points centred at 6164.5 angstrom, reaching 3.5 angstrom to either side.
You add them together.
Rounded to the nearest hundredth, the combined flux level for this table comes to 4.39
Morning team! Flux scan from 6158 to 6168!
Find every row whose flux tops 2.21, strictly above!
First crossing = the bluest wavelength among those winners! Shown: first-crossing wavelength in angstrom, 6161.76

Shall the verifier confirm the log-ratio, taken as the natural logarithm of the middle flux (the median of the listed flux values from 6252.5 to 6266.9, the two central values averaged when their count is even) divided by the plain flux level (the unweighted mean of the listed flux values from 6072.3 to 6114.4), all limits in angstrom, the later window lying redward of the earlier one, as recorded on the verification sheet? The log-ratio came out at -0.10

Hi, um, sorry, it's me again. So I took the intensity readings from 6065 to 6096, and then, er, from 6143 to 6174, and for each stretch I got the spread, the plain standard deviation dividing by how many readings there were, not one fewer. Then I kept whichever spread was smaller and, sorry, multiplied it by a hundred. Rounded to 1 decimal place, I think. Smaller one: 8.1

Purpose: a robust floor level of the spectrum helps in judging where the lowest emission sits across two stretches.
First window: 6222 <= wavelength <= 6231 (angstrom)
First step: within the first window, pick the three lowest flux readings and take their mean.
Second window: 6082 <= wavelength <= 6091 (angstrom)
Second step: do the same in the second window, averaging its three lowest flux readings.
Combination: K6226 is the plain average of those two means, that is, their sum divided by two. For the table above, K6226 2.00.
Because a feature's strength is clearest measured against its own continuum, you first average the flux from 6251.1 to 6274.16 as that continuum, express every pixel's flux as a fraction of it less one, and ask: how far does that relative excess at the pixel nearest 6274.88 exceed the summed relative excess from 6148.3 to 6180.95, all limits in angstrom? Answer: -2.0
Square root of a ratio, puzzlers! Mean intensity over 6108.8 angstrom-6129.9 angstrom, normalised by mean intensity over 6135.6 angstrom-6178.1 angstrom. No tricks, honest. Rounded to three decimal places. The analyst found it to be 1.023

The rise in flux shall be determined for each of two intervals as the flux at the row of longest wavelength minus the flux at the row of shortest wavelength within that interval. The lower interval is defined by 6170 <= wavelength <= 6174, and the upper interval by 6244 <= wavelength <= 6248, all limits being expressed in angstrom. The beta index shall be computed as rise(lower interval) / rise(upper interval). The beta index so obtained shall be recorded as 27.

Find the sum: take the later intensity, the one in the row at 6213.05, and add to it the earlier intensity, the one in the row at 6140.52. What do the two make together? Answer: 4.11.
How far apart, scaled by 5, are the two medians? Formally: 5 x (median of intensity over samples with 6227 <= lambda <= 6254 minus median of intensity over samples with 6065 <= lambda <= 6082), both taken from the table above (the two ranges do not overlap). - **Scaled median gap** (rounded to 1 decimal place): -1.0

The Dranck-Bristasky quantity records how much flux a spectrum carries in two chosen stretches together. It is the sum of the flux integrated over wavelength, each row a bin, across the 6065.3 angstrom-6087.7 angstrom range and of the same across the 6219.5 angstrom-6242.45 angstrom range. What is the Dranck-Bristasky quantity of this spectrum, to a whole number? 93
